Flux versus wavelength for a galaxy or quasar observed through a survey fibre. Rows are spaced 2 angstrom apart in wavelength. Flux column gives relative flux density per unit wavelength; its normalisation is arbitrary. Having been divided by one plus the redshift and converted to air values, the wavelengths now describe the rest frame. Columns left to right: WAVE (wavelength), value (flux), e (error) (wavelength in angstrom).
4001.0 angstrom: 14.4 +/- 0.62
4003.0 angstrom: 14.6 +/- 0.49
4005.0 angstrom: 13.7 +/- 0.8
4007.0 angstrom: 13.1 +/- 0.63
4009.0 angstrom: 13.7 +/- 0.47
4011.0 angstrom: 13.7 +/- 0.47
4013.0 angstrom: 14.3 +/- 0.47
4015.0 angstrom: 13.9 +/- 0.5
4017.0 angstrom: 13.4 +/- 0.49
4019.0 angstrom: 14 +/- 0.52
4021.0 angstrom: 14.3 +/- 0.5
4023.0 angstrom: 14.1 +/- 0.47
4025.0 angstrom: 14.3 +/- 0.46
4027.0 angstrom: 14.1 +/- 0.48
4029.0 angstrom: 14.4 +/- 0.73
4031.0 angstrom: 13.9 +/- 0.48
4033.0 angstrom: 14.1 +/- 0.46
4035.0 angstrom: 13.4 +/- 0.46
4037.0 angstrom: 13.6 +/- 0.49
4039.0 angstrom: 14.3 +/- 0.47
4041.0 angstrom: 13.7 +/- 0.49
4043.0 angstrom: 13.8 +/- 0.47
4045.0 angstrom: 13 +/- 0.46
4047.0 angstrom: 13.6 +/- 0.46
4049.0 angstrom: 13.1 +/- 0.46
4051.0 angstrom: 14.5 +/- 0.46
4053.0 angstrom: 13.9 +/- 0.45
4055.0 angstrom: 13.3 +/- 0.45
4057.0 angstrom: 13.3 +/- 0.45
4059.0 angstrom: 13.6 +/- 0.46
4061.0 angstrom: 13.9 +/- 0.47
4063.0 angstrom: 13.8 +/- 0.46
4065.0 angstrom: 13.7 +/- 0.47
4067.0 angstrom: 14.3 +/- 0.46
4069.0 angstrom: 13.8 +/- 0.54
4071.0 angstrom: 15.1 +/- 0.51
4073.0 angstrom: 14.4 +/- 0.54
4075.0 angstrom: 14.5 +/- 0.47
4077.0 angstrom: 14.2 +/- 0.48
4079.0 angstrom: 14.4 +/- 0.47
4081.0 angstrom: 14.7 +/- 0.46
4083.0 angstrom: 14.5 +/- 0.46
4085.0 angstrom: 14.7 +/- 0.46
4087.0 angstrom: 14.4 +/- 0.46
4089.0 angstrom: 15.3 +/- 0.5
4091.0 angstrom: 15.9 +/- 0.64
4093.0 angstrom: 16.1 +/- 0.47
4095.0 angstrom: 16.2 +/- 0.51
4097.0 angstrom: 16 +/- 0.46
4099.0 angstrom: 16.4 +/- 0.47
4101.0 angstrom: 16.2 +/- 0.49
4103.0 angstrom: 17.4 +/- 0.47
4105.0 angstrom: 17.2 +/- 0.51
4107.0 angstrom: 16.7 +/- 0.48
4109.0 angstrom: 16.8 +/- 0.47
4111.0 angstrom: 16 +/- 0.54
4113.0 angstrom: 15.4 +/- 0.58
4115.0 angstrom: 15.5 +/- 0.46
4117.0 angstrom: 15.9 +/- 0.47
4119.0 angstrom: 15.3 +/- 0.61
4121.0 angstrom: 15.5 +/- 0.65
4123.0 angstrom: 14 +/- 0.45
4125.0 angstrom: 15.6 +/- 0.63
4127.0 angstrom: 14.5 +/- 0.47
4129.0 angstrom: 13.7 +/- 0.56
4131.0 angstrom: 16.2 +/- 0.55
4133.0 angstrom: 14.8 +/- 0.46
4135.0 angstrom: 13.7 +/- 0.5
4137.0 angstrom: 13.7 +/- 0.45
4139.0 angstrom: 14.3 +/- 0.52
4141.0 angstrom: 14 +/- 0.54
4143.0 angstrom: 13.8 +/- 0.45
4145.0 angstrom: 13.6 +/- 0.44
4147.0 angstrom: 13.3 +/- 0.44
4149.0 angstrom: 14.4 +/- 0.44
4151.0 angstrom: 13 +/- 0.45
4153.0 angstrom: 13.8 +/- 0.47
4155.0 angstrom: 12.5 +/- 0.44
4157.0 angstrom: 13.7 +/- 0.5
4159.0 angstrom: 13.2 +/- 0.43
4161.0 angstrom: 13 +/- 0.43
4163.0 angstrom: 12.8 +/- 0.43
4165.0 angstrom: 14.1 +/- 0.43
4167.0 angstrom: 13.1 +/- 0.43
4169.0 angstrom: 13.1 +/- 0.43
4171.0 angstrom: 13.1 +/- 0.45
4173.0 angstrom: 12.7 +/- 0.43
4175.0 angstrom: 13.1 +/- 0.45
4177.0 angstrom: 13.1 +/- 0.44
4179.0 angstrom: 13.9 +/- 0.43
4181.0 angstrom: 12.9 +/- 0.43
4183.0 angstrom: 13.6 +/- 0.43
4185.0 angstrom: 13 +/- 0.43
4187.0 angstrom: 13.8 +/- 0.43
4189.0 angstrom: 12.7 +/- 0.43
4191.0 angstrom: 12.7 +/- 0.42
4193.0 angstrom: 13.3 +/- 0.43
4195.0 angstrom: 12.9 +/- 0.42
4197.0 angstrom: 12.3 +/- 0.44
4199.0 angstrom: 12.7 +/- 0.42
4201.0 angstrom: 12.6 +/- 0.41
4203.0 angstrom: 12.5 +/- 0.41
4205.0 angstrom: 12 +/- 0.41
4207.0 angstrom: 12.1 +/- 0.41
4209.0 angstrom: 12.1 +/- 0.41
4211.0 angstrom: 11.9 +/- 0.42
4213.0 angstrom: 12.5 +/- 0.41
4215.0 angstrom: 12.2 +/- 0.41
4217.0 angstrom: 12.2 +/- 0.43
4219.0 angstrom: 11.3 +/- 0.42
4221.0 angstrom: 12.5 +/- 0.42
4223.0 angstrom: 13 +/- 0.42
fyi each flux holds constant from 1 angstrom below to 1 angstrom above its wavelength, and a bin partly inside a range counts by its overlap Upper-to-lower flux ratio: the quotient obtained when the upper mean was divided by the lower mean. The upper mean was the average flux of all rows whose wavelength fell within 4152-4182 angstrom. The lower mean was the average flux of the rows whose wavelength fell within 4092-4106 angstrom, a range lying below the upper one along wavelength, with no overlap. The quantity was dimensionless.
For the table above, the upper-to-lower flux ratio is 0.800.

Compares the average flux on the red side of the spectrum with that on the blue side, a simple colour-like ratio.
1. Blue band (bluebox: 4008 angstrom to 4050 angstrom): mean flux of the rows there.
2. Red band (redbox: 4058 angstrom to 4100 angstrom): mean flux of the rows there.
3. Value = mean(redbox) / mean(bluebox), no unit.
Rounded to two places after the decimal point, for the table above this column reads 1.07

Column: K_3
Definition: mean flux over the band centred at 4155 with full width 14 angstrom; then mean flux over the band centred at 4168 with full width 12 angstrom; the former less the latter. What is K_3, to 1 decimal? 0.2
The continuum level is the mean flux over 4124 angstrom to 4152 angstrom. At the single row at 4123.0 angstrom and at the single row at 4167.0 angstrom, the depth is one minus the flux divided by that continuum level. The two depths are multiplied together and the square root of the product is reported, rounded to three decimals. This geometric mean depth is 0.032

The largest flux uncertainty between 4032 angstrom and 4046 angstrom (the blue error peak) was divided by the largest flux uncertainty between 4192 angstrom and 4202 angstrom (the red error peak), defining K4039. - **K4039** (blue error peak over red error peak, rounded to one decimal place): 1.1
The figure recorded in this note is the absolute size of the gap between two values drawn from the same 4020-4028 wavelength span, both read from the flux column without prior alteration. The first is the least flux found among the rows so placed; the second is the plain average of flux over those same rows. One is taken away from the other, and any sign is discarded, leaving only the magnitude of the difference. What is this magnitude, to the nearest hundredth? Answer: 0.10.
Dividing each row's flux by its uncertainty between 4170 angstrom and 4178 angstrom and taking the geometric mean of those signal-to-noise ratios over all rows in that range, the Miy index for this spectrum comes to 29.4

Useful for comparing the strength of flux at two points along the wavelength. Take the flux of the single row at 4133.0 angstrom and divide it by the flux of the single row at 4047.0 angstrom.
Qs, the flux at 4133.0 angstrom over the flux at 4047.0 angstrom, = 1.1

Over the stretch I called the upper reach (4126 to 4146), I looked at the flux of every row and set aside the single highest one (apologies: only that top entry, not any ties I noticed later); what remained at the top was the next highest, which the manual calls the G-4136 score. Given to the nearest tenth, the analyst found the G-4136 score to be 14.8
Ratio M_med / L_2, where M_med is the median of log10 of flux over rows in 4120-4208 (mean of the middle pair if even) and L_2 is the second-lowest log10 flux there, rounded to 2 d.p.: 1.04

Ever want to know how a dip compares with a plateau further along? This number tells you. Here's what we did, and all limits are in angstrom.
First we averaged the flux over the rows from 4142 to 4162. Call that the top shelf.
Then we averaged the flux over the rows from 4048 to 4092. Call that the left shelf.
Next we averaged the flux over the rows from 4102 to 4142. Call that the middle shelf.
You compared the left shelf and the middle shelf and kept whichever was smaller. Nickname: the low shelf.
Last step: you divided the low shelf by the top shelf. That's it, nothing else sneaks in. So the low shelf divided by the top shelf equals 1.06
